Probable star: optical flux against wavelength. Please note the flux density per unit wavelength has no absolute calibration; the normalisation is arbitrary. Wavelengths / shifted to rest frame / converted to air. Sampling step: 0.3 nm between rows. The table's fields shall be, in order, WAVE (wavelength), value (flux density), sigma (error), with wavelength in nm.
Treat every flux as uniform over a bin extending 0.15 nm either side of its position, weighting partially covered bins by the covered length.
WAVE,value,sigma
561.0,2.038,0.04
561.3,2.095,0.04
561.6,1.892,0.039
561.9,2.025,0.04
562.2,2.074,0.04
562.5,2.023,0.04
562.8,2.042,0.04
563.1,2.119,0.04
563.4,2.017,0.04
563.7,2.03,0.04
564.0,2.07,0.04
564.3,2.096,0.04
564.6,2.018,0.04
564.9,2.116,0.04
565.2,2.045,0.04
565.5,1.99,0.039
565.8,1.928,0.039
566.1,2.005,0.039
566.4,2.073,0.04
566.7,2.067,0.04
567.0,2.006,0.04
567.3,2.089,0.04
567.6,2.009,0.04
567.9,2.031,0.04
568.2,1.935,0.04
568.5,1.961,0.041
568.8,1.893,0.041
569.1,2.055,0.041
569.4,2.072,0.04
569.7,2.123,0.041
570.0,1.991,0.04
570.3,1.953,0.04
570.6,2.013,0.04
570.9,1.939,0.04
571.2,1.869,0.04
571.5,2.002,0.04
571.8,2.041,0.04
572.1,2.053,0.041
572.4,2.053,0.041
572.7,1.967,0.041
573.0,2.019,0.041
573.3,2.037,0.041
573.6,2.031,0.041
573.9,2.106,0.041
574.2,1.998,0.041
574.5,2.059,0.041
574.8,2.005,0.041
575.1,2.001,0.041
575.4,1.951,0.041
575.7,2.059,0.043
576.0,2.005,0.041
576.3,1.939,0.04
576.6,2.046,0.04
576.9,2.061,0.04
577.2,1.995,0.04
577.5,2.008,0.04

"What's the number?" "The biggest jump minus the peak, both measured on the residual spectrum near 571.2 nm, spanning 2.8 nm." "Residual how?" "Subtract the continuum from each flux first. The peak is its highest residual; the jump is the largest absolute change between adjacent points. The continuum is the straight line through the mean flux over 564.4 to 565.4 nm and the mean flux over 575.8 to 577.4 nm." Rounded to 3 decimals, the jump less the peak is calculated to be 0.109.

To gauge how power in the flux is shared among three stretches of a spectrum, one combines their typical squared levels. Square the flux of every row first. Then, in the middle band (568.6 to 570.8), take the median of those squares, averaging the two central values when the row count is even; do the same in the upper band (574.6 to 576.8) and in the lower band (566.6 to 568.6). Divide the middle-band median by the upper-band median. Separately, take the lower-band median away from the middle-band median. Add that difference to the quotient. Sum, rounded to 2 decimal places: 1.02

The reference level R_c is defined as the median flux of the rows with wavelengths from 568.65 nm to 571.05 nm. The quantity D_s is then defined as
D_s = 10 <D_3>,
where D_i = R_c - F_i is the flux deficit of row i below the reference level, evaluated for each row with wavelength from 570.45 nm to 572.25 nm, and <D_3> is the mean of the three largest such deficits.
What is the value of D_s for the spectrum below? 0.65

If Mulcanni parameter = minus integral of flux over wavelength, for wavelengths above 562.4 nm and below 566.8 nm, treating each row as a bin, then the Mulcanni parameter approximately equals -9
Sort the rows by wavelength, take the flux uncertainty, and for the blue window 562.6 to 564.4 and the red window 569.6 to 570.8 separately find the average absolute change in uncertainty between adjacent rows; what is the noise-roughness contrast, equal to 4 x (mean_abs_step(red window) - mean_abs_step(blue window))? 0.0013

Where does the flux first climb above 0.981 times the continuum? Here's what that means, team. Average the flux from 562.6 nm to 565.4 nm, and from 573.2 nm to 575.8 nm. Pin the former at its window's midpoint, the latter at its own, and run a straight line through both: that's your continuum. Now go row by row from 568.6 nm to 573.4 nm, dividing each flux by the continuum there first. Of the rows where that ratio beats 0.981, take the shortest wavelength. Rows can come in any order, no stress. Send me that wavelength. 569.1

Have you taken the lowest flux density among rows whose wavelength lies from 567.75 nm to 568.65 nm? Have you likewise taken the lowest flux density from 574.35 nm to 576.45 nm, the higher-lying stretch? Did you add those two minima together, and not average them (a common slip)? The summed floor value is 3.87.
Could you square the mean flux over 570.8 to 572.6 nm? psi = 3.97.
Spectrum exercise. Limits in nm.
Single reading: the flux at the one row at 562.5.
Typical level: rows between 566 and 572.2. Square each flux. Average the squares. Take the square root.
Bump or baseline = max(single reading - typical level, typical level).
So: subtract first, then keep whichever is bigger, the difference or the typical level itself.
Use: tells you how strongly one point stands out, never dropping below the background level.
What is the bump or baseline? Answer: 2.01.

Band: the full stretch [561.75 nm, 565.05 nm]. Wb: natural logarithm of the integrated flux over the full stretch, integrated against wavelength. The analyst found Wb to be 1.92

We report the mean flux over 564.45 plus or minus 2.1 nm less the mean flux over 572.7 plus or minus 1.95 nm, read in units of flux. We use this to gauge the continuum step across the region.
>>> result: 0.03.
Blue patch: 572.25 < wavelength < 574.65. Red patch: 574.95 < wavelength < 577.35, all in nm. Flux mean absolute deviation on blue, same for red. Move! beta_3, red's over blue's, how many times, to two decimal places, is 1.21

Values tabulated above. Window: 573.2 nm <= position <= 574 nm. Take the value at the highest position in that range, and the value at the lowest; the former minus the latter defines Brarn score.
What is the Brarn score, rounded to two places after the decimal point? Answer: 0.07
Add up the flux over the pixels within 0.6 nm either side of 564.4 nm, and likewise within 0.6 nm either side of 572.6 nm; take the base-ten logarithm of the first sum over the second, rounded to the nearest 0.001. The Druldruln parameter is 0.011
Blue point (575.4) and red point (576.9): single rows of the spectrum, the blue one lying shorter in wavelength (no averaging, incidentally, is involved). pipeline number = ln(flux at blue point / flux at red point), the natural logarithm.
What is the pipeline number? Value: -0.05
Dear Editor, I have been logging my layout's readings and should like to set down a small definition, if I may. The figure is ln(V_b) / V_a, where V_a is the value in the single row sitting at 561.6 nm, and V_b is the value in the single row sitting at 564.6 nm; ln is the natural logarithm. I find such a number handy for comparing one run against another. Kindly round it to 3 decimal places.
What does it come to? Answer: 0.371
